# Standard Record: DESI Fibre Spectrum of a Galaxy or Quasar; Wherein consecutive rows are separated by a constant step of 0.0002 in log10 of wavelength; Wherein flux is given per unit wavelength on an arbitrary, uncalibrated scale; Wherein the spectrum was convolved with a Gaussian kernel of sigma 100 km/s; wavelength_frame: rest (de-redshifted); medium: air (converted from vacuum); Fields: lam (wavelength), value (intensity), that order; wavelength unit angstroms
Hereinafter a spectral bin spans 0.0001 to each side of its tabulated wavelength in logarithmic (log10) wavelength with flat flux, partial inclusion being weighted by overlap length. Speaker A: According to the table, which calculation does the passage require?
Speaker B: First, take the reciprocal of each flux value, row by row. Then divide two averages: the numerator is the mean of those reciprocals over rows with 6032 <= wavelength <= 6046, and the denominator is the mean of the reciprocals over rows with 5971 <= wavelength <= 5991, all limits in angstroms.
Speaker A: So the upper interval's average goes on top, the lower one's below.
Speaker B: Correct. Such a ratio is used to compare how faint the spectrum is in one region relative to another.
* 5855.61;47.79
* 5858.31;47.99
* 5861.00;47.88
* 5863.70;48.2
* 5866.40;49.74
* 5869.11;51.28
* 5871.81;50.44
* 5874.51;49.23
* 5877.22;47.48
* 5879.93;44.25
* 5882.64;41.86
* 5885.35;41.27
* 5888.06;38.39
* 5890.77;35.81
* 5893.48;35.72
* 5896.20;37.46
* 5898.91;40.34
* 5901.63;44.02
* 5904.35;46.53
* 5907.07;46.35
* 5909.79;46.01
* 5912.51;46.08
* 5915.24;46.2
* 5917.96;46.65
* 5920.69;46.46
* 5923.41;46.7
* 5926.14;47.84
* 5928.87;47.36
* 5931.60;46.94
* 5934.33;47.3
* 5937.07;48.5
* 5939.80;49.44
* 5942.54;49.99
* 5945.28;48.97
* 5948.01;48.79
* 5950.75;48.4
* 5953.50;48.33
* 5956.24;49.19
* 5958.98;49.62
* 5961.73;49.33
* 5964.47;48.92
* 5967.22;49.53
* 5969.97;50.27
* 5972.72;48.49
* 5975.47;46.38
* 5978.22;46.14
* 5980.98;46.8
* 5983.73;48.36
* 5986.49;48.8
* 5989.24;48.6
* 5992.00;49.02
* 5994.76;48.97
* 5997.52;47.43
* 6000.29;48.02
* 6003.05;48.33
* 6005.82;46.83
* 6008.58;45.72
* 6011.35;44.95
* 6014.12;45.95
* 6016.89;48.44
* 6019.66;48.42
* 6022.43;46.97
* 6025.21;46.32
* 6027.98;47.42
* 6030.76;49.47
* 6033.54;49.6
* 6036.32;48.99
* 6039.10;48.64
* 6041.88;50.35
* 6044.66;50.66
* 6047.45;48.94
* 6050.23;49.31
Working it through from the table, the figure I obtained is 0.96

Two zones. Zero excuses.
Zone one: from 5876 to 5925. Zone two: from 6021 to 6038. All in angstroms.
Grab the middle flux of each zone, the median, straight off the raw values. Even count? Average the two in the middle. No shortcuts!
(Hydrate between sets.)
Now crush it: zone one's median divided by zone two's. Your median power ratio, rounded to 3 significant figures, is 0.936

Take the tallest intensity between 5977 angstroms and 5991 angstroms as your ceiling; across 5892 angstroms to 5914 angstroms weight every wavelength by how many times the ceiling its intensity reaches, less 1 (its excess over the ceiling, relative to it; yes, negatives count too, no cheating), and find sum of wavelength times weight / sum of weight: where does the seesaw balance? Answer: 5899.1 angstroms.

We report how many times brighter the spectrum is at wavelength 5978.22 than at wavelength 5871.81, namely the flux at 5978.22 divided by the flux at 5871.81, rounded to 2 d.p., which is 0.91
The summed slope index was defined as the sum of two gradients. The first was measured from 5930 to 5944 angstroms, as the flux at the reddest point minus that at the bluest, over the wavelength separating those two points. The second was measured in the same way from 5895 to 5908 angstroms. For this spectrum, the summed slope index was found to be 1.10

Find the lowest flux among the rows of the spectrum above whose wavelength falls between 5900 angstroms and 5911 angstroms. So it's 44.02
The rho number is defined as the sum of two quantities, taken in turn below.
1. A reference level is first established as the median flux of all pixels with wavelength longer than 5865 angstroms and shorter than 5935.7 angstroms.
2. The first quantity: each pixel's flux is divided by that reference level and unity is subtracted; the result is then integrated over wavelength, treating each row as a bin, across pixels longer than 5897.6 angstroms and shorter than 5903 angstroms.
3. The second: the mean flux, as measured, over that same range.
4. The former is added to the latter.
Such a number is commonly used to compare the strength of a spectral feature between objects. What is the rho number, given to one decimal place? 41.7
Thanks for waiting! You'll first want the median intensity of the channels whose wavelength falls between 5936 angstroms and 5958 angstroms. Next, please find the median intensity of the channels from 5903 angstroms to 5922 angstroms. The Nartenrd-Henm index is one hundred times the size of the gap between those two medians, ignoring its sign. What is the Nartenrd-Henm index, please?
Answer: 253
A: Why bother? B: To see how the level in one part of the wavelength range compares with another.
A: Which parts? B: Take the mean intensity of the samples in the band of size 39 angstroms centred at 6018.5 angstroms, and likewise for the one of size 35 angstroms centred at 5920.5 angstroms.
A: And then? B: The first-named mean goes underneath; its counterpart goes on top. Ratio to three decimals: 0.985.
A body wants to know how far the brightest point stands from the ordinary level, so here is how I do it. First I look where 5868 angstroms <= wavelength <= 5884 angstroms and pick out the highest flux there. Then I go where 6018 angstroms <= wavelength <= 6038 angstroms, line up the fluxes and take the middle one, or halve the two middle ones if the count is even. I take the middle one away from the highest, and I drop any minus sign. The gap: 2.9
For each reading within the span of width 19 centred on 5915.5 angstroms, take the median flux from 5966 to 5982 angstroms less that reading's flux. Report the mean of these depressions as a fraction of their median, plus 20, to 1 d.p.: 21.0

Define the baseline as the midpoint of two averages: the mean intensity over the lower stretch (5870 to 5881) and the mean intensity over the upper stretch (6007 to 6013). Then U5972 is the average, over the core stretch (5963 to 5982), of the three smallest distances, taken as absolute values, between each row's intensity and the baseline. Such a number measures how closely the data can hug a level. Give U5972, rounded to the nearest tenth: 0.3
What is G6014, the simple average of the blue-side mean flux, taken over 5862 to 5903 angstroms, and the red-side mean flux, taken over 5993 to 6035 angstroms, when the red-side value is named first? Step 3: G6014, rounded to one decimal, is 45.6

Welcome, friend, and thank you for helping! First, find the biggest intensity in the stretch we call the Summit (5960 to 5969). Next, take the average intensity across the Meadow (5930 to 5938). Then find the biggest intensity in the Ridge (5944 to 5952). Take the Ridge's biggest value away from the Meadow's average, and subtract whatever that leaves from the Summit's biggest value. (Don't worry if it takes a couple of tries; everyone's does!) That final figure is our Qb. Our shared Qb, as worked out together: 51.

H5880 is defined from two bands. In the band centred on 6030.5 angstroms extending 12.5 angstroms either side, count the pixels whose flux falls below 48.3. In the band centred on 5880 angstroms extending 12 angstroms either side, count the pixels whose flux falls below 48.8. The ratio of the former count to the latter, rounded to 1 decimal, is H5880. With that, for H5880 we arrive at 0.5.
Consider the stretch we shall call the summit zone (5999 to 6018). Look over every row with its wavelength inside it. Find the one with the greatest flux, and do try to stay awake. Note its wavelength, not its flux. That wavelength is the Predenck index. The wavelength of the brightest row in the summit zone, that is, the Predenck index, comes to 6016.89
